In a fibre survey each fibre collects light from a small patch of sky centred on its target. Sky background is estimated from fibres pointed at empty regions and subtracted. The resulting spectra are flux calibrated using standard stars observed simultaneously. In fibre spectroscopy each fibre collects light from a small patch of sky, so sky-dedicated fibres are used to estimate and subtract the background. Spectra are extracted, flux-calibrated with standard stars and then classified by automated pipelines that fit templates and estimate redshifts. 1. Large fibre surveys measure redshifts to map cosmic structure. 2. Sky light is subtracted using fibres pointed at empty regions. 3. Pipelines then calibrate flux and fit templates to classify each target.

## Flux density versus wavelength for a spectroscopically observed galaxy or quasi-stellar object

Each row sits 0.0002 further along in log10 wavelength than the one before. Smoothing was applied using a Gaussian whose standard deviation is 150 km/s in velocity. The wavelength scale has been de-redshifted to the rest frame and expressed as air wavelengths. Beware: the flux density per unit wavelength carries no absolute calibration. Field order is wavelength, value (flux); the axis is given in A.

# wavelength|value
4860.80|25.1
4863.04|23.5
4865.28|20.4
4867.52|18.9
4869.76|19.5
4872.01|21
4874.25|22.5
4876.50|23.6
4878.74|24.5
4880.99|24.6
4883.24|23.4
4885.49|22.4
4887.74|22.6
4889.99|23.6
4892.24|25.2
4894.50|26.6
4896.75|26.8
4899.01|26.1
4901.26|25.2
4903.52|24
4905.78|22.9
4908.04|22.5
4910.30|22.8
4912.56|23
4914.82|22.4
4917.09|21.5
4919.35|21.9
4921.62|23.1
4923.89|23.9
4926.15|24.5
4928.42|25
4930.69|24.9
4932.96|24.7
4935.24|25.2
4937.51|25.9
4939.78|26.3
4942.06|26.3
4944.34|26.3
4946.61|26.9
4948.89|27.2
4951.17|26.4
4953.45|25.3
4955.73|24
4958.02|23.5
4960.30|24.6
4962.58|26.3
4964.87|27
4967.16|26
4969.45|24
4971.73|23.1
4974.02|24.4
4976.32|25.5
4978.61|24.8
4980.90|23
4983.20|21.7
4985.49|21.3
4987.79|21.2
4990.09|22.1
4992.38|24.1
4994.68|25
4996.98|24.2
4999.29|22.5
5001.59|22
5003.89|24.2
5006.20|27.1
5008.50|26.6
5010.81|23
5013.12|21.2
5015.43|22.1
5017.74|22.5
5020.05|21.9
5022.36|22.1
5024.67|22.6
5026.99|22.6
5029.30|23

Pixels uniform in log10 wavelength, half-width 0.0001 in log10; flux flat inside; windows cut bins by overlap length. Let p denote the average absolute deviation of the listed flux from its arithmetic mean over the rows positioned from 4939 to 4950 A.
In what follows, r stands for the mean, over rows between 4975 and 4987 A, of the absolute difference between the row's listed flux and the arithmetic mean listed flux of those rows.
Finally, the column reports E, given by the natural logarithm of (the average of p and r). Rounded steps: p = 0.4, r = 1.51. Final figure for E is -0.1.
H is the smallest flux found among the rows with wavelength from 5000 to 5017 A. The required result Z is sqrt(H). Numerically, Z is 4.60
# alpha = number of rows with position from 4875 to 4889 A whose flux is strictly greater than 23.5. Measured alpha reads 3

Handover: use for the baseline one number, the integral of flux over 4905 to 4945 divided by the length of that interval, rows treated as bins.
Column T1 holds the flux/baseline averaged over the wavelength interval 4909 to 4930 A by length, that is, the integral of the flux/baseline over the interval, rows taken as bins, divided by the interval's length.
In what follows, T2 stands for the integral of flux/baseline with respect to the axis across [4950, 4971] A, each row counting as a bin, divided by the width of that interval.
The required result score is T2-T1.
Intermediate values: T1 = 0.96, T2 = 1.048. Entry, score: 0.08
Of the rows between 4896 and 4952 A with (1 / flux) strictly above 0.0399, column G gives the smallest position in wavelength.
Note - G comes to 4903.52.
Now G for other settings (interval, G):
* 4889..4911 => 4889.99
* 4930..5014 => 4930.69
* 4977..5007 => 4978.61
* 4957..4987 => 4958.02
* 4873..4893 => 4874.25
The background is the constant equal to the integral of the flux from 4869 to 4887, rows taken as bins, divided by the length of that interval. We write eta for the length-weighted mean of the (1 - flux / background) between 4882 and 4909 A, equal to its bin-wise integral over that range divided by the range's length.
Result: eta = -0.07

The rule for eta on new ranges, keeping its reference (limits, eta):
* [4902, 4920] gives 0.00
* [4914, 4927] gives -0.01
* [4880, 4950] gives -0.07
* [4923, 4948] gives -0.12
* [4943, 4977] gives -0.12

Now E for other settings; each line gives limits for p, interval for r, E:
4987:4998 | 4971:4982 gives 0.1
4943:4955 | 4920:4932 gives -0.6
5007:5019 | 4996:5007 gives 0.3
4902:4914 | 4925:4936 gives -1.2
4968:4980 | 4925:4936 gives -0.8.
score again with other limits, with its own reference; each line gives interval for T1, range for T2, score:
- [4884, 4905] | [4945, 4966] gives 0.04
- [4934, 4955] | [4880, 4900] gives -0.07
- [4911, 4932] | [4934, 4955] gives 0.12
